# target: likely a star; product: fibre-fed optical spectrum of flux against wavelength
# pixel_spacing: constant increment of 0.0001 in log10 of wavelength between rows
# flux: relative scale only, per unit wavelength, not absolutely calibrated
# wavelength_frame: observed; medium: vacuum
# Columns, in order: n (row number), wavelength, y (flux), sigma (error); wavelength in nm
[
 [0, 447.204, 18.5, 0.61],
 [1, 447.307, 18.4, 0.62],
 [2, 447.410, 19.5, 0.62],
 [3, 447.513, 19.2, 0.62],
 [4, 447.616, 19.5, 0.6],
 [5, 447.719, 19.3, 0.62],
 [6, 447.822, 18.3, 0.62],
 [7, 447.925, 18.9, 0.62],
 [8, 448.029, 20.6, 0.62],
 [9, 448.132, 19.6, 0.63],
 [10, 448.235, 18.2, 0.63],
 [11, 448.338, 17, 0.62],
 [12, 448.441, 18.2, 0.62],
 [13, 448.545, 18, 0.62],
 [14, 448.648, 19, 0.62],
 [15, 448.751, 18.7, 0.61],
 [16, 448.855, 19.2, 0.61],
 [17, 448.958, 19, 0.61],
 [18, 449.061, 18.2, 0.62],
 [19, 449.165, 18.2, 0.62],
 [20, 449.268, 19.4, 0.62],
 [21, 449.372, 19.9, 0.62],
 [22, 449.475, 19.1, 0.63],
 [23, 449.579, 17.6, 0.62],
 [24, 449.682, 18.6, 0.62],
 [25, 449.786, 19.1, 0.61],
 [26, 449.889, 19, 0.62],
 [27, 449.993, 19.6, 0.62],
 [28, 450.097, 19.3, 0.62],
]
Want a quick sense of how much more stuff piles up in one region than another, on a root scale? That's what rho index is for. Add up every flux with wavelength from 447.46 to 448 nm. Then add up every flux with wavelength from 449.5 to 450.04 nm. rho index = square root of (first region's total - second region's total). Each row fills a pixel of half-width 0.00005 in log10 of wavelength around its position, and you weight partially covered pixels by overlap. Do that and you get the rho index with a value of 1.14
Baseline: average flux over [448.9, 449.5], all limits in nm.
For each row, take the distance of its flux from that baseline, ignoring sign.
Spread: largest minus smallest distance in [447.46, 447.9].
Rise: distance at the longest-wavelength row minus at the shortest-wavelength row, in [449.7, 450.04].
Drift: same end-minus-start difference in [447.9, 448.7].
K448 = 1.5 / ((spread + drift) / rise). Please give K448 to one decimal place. 1.9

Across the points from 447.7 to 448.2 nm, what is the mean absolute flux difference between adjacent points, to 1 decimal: 1.1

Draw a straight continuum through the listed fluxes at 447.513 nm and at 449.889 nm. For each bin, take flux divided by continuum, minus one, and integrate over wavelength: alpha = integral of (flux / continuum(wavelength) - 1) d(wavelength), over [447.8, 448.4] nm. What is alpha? -0.012 nm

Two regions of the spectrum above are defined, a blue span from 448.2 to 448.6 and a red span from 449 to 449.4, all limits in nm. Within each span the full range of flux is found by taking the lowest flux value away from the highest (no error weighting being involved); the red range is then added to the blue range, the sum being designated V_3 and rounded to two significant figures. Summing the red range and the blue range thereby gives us 2.9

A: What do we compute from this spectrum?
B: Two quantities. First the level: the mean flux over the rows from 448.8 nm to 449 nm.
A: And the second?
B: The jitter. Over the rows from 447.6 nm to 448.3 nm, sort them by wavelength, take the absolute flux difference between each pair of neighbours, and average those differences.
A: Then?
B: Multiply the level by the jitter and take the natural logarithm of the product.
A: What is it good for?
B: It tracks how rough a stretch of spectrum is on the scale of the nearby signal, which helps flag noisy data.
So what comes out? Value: 2.9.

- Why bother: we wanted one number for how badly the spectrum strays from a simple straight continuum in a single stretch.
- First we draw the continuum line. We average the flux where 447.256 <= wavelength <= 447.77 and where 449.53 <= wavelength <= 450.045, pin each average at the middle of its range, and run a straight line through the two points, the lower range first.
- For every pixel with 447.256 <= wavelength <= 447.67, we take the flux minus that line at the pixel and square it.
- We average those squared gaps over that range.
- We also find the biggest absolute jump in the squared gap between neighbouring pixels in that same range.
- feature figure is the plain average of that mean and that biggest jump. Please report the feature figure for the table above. 0.40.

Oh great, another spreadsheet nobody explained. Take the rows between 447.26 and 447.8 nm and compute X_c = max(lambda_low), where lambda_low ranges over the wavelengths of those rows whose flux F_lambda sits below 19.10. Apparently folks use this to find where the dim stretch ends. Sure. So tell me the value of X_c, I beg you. 447.307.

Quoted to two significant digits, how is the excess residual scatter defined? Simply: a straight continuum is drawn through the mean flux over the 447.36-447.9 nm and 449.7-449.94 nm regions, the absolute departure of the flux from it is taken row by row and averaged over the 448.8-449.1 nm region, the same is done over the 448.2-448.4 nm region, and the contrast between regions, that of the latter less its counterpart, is 1.2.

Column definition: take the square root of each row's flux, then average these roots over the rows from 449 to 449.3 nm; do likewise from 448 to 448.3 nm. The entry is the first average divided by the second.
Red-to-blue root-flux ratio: 0.98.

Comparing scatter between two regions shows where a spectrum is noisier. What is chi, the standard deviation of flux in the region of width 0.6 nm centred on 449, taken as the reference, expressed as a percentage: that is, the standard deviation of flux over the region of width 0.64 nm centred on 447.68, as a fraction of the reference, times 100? 90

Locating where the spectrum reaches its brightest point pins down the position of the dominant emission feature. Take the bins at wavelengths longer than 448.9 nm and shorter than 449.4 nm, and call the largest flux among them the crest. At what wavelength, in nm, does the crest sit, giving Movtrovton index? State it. 449.372 nm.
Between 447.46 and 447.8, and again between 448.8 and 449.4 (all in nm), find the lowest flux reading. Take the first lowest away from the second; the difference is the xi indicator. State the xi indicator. -1.0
